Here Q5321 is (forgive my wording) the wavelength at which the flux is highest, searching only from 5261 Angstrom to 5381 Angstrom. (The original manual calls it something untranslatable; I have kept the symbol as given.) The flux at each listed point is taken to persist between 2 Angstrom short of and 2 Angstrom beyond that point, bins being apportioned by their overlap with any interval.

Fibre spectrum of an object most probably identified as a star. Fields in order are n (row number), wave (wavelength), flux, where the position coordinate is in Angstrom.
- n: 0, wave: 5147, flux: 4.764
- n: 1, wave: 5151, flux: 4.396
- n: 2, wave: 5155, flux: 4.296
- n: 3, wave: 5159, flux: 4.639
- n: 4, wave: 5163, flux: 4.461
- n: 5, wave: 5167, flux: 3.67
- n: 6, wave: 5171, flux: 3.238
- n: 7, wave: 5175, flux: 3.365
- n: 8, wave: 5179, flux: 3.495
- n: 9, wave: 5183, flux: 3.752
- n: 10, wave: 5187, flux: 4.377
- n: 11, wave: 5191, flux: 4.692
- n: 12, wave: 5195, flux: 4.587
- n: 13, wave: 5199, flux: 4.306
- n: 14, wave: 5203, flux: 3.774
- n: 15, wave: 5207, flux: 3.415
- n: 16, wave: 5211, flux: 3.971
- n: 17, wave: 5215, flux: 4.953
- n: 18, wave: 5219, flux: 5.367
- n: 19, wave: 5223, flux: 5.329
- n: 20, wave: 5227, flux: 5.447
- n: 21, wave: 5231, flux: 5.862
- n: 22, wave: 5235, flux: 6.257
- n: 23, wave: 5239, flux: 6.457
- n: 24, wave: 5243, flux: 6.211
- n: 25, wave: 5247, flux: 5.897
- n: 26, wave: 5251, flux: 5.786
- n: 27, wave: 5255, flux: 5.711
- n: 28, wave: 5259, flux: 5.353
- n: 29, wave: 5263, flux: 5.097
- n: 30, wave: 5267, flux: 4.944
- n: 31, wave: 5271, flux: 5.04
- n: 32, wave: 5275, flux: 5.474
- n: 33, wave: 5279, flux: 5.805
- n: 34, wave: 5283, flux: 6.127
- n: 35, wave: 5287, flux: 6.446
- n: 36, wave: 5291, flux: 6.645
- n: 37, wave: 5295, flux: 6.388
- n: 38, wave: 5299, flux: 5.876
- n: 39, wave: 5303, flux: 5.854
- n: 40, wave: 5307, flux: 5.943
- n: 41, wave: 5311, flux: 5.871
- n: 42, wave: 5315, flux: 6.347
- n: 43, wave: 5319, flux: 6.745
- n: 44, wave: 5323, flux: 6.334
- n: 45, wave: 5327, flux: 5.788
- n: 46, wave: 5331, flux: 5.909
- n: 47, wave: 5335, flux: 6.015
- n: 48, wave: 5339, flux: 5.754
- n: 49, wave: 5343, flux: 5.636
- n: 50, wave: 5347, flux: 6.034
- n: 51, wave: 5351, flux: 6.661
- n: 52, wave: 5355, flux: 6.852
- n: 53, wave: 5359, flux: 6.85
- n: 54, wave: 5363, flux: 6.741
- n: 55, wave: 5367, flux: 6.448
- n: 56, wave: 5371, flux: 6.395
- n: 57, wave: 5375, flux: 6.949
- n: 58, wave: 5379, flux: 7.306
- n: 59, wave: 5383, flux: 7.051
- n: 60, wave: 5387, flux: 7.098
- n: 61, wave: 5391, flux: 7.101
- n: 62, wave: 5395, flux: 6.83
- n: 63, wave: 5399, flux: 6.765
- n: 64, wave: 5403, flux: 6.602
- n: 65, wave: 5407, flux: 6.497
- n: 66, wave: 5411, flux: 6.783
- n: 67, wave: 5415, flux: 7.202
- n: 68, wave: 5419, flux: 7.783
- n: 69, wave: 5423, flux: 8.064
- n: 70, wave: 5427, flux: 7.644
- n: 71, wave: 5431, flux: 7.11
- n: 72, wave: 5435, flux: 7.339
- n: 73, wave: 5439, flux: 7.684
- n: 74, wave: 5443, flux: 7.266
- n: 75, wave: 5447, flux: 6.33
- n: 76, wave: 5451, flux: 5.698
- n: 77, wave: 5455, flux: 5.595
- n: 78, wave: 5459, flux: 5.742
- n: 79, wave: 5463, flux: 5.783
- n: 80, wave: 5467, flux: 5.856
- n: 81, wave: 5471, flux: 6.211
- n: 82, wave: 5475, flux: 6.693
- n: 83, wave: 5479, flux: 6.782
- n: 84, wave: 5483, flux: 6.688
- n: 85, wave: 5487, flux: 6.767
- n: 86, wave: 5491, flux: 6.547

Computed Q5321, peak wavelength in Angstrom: 5379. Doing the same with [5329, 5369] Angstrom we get 5355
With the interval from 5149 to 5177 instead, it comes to 5159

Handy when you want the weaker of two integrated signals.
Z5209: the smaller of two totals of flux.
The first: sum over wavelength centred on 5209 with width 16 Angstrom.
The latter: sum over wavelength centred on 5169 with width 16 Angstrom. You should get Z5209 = 15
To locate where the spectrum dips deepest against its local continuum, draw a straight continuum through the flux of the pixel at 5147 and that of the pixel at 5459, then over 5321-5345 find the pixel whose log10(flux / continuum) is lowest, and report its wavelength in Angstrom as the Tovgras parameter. 5343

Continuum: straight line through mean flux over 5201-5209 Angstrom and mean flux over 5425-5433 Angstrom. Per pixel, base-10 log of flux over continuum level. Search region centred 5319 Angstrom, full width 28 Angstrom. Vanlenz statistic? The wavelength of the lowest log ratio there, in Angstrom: 5327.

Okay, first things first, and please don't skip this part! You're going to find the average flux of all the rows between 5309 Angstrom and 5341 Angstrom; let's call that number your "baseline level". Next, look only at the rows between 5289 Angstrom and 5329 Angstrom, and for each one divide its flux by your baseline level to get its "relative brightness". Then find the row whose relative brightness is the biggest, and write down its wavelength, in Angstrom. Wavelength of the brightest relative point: 5319 Angstrom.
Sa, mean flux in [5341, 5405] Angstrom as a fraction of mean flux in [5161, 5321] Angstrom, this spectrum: 1.29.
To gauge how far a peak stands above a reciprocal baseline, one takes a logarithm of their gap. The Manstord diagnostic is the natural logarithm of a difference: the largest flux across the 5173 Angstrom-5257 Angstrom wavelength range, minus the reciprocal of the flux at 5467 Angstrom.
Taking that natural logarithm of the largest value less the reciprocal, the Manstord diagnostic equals 1.84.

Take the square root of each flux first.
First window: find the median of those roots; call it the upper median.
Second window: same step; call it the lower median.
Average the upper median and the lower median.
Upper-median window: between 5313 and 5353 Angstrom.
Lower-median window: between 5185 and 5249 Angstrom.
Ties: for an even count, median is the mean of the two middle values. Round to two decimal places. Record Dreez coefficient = 2.36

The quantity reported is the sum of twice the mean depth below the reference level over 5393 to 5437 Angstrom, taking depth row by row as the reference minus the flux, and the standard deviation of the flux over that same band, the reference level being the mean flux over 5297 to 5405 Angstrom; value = -0.9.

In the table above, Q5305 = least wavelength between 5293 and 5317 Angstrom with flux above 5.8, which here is 5295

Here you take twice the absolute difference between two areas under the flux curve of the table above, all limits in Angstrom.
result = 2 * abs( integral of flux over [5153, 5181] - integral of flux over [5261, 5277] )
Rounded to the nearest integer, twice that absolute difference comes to 53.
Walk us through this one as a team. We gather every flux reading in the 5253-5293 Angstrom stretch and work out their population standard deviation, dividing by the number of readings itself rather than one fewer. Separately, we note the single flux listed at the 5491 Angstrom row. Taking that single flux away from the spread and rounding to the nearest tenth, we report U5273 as -6.0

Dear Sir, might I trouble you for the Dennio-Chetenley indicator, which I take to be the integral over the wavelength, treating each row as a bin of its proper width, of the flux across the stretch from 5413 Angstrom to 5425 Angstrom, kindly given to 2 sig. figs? 92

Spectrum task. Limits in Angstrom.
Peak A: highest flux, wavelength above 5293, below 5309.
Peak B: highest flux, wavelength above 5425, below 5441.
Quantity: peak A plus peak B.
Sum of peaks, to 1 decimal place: 14.1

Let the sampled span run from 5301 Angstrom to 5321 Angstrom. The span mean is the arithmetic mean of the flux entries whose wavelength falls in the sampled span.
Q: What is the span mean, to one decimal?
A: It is 6.2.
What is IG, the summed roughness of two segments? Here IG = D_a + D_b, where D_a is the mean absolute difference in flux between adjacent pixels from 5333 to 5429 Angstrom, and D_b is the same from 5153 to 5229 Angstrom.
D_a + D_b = 0.620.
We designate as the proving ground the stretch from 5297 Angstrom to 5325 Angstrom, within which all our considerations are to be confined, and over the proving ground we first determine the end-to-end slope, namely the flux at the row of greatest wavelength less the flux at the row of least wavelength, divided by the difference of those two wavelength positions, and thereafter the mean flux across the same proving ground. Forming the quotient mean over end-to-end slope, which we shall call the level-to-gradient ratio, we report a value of 322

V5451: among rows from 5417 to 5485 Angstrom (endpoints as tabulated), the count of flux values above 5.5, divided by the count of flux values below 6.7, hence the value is 1.9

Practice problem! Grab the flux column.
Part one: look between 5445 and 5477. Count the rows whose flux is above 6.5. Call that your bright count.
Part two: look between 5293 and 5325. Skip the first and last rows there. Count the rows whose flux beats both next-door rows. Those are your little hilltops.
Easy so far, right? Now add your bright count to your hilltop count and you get 3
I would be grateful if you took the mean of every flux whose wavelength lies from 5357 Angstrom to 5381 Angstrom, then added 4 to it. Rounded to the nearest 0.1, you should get 10.8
